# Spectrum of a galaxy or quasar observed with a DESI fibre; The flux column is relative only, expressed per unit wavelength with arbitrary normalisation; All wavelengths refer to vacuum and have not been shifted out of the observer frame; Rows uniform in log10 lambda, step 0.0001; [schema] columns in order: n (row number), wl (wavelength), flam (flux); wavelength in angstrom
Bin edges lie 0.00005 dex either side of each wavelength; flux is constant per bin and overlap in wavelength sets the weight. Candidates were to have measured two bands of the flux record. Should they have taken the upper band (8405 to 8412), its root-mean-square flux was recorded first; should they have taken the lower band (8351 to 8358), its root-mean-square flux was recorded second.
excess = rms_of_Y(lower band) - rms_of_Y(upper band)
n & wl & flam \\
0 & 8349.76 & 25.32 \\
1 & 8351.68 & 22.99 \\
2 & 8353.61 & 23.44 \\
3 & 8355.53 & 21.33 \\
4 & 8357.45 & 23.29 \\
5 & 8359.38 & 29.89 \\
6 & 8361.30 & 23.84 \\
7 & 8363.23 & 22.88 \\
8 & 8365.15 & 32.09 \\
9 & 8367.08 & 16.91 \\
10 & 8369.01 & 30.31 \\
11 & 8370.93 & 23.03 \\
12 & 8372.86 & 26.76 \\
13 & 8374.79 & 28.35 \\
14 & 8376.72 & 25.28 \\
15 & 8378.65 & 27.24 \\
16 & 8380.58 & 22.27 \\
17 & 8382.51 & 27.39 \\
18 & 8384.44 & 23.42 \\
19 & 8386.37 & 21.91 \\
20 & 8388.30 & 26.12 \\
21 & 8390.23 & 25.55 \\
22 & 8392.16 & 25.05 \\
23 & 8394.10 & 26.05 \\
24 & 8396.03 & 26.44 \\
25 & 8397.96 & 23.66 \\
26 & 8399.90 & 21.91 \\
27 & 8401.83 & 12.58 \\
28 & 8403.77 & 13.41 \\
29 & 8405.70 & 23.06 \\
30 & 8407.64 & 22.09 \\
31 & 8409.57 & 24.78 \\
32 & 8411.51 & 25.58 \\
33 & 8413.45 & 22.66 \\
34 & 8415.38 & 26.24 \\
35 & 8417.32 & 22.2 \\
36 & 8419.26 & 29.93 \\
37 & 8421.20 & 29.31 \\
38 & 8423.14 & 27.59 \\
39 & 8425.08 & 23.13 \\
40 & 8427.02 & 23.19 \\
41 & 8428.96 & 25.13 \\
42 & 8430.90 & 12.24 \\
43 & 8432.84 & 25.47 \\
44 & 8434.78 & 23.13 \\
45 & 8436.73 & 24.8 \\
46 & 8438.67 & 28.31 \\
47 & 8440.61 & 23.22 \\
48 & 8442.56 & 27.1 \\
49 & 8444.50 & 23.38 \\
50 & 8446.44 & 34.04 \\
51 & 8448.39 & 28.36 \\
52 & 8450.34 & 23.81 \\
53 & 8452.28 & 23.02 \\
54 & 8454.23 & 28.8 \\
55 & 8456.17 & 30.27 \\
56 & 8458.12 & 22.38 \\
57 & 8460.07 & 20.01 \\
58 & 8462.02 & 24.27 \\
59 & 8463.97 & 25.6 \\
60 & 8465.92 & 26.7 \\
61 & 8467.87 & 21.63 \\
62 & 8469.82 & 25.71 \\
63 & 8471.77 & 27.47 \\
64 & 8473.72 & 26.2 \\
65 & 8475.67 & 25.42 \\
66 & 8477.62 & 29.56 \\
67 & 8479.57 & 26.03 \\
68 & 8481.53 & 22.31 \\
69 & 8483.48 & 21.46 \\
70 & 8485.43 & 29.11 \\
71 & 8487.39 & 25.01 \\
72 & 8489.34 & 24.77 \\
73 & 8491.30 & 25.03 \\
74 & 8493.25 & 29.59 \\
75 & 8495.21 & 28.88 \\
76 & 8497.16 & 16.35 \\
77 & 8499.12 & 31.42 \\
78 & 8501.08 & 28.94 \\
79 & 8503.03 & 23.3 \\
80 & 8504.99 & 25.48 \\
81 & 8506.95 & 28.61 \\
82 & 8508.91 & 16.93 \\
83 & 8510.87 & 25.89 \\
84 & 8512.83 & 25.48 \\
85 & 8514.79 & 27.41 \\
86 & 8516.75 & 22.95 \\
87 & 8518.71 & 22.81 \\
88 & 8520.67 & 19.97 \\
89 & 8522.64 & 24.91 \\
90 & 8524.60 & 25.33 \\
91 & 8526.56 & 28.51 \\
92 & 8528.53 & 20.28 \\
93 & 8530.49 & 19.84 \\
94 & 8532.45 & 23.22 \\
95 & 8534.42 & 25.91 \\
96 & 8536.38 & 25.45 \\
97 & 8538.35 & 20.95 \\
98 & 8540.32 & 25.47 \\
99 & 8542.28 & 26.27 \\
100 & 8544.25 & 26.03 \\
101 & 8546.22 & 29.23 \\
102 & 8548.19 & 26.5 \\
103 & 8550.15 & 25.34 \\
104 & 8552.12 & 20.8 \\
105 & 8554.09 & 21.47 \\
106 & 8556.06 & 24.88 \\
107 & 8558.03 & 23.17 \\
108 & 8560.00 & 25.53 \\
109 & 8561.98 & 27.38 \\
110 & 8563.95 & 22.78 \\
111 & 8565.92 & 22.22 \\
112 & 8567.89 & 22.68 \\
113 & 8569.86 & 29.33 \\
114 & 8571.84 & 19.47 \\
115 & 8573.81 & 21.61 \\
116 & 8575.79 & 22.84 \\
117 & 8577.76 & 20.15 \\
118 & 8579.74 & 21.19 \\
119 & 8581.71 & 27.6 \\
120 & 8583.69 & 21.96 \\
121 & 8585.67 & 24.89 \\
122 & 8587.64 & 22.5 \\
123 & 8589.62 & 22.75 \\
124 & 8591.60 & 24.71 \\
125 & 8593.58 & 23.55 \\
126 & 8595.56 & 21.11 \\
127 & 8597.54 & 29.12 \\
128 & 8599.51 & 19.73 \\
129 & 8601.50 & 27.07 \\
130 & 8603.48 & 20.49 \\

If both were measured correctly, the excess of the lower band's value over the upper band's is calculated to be -1.1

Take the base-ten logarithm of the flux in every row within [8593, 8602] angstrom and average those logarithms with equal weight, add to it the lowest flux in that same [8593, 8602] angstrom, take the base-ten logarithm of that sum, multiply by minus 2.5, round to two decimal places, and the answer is -3.31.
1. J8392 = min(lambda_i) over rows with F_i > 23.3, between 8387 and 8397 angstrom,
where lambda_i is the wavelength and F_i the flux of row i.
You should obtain 8388.30 angstrom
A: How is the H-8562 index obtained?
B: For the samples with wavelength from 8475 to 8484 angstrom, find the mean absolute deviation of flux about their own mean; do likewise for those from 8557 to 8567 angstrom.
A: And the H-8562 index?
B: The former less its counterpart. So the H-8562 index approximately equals 0.7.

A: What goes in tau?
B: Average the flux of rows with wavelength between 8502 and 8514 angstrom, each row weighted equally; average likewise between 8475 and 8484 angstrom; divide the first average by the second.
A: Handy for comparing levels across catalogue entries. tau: 0.97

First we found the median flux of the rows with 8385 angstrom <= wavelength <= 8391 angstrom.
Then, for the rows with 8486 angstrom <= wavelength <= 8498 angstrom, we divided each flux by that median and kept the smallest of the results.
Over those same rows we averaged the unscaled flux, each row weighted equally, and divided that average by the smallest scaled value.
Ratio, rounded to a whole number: 39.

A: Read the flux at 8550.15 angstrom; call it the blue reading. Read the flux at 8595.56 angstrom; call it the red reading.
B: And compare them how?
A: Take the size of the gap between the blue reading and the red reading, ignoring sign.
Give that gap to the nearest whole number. 4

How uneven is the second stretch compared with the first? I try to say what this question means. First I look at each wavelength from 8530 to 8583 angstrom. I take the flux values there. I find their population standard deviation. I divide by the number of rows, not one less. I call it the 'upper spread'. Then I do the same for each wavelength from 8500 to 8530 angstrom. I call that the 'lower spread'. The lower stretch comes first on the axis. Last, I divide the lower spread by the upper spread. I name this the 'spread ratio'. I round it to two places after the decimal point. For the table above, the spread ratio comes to 1.20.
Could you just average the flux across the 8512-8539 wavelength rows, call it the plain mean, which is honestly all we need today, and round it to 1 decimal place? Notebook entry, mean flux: 23.8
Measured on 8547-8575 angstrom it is 23.8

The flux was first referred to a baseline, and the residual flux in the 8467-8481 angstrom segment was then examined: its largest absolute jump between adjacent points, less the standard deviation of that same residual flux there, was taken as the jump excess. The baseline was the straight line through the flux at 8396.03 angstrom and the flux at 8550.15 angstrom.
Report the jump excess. 2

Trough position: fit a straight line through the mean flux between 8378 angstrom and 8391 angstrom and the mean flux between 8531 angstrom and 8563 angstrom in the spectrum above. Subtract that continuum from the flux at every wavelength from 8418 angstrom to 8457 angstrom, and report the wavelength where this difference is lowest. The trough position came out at 8430.90 angstrom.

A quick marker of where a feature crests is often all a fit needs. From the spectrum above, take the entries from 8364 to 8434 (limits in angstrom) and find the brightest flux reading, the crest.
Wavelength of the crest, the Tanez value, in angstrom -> 8365.15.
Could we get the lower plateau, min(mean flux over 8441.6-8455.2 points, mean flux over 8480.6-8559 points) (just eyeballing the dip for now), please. 24.6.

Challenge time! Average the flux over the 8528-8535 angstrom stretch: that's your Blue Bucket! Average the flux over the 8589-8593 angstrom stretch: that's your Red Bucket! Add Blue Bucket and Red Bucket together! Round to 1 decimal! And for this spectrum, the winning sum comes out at 46.0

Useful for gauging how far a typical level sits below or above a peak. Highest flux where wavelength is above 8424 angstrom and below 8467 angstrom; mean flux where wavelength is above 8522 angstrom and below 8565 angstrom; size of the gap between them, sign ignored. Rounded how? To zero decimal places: 10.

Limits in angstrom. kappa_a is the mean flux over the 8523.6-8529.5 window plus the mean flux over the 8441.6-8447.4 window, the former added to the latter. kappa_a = 53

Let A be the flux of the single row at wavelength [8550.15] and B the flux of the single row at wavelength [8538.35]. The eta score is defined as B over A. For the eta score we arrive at 0.8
